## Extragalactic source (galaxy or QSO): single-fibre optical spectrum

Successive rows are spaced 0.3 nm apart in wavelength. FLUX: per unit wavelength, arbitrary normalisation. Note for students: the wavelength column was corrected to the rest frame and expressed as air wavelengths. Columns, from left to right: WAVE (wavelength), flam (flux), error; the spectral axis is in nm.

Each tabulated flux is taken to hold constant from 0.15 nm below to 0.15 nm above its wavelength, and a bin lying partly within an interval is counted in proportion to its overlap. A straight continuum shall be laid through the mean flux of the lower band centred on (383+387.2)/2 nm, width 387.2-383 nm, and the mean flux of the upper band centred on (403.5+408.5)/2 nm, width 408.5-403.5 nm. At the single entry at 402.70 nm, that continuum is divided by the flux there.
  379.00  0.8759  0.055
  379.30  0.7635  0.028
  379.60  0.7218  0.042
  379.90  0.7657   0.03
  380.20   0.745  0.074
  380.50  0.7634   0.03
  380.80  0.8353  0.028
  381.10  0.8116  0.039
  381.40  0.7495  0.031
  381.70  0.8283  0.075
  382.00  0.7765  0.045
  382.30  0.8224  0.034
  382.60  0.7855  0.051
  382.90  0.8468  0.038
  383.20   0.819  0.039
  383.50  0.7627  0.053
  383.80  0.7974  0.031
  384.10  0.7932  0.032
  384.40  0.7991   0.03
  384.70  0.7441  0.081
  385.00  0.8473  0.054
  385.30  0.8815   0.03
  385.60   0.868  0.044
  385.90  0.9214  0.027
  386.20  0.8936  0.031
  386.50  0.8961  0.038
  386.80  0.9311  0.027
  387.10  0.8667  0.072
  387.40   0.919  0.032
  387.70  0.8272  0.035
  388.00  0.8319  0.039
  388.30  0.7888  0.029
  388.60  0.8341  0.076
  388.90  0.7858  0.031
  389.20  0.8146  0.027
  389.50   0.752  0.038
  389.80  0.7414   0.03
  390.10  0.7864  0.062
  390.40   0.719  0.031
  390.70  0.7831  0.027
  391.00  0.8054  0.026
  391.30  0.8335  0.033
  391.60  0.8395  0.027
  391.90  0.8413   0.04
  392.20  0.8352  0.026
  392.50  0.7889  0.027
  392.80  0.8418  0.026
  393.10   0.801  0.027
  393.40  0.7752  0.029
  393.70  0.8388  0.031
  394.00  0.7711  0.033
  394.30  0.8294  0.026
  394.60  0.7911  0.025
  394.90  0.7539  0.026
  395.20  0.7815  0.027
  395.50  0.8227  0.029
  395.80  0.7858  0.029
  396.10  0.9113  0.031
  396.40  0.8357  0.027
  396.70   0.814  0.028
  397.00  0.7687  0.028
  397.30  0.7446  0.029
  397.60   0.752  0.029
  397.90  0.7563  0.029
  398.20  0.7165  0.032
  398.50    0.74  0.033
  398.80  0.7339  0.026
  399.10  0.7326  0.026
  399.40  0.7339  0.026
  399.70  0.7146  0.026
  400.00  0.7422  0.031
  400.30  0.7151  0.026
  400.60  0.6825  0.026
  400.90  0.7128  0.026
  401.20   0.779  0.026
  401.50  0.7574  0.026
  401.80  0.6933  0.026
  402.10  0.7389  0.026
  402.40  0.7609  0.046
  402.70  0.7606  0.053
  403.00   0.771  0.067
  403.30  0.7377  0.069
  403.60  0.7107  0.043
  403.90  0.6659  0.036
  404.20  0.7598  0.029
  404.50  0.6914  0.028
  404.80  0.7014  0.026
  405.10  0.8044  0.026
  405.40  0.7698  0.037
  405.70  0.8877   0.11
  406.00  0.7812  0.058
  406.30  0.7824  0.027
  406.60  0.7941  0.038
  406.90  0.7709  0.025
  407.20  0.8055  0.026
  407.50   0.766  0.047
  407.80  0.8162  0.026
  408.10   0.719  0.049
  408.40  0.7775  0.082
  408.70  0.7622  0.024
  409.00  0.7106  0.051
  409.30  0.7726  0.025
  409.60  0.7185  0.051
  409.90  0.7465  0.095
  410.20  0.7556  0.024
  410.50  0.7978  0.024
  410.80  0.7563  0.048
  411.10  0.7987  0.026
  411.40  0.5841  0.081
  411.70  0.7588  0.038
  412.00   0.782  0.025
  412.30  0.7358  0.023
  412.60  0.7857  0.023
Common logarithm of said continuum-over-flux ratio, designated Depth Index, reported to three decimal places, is 0.010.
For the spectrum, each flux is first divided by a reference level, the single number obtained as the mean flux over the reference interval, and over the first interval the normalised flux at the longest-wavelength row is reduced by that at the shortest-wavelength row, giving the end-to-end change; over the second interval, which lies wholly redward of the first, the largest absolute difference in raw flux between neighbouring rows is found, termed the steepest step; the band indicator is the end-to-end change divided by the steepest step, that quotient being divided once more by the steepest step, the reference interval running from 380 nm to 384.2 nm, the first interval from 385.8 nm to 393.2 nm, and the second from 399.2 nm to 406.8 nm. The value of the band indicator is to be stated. -11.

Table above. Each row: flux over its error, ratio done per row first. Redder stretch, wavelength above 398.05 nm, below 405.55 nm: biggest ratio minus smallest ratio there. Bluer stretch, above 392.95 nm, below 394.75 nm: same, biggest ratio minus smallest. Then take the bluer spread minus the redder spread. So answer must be -12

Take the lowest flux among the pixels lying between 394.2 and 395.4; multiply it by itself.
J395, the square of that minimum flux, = 0.57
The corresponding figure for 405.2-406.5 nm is 0.59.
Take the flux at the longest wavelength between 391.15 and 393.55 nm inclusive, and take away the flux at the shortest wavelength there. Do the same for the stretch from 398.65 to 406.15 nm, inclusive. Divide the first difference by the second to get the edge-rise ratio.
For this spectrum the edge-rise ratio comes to -1.2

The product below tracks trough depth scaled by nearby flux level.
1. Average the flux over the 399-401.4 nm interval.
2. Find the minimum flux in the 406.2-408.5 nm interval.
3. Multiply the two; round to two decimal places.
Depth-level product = 0.52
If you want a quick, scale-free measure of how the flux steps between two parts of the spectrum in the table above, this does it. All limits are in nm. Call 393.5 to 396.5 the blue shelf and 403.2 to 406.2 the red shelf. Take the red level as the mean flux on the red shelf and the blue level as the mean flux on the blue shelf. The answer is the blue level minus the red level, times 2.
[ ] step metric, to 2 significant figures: 0.12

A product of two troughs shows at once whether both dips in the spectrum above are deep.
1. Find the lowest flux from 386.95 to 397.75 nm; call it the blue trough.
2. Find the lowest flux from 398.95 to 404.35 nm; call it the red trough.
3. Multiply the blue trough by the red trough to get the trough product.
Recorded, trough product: 0.48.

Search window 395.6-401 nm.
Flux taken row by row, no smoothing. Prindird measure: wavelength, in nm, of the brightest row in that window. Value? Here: 396.10 nm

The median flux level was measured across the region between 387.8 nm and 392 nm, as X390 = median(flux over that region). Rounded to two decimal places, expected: 0.80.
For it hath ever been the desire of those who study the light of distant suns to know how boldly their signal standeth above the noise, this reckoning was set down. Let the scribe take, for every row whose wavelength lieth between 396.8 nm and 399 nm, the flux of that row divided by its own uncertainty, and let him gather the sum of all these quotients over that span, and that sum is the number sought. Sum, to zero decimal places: 178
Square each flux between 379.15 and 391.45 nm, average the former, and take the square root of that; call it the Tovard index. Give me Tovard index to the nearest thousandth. 0.813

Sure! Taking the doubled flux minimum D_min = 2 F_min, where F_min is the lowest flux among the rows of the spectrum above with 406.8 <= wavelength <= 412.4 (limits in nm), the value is 1.17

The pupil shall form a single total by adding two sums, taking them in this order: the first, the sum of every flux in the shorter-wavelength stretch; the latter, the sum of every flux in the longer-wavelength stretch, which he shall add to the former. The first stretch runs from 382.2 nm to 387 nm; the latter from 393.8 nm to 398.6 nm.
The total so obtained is 26.0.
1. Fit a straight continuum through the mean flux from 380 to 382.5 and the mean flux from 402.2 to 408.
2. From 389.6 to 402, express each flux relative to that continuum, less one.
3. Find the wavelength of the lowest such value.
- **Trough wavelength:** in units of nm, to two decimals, 400.60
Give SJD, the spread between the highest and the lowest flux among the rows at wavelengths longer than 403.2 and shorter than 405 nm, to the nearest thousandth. 0.094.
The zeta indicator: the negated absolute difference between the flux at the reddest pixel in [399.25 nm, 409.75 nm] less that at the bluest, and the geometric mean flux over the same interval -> -0.76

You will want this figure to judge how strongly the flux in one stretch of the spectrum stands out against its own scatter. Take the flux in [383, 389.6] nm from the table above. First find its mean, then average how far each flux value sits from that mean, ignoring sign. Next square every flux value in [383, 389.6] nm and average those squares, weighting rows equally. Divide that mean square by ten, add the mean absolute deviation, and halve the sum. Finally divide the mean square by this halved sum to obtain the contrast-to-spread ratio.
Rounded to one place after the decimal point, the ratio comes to 12.1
